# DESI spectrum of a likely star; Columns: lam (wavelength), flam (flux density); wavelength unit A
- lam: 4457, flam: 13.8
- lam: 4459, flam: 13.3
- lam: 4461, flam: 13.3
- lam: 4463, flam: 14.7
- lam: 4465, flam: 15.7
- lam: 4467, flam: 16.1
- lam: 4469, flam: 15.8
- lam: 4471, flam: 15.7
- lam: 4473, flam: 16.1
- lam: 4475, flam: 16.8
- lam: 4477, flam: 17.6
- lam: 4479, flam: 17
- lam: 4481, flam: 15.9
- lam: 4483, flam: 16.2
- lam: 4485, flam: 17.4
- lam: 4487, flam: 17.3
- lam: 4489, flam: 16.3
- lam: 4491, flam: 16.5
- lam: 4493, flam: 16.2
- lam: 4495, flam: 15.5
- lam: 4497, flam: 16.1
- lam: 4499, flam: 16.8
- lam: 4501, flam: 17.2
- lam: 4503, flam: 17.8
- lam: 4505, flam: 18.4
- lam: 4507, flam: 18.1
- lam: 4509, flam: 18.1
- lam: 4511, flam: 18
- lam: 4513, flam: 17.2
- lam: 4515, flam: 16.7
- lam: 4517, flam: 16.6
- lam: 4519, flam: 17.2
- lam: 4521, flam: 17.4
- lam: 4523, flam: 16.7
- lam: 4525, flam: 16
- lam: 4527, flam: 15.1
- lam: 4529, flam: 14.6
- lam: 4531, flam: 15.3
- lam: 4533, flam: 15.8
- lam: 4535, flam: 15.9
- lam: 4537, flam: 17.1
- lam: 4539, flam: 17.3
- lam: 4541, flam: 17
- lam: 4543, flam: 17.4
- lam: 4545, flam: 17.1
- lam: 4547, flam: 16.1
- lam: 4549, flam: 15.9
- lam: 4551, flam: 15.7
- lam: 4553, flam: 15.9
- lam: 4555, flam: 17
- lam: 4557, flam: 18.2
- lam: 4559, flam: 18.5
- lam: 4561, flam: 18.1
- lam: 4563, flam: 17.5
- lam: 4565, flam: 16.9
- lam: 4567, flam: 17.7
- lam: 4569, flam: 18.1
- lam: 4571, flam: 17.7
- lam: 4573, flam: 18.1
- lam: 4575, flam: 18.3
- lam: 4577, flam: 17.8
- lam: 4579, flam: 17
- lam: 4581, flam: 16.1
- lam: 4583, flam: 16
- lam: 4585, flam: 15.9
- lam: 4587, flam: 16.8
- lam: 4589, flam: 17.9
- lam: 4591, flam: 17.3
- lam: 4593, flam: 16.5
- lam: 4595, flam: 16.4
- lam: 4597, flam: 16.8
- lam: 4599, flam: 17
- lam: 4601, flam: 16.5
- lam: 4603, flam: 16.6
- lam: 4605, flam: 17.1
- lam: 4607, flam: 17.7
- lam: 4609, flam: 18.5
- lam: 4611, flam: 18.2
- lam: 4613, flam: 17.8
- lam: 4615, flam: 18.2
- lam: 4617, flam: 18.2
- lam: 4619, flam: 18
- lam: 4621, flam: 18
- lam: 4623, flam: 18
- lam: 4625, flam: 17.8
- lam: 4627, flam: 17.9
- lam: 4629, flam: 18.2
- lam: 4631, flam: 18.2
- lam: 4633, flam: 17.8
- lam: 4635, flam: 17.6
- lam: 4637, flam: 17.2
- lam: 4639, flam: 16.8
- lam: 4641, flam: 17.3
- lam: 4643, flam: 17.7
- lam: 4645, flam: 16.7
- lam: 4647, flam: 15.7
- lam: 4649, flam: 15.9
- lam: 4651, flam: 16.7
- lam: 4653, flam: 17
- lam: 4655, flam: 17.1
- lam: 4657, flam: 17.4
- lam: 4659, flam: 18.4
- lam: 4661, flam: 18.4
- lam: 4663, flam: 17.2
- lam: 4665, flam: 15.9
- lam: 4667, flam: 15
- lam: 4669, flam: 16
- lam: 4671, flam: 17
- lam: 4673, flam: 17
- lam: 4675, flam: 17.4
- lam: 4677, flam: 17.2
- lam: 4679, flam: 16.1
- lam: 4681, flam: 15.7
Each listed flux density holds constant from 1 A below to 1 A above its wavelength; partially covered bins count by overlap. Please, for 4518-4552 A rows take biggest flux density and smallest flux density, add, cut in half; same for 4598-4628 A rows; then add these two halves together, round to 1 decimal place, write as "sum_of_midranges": 33.5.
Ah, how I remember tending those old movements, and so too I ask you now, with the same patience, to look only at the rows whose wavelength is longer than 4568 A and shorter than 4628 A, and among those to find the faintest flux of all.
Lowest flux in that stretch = 15.9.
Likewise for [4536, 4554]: 15.7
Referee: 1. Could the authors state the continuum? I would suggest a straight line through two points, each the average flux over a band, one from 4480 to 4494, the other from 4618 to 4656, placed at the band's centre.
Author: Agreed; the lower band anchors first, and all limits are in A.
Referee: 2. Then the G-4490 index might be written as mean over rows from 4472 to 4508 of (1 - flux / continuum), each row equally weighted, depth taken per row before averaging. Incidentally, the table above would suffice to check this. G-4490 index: -0.017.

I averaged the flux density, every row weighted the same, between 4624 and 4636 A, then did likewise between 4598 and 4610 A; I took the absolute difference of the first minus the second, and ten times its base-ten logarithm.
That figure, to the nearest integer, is -2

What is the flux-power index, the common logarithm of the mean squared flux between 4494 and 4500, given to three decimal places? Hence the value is 2.416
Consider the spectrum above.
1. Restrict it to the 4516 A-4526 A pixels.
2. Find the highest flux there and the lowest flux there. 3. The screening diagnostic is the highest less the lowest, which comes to 1.4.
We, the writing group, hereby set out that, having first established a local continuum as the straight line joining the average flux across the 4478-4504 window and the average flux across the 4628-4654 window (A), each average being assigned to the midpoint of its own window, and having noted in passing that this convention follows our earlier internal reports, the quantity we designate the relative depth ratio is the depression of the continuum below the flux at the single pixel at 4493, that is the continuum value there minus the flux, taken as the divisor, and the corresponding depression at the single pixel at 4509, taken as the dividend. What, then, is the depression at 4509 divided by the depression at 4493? -3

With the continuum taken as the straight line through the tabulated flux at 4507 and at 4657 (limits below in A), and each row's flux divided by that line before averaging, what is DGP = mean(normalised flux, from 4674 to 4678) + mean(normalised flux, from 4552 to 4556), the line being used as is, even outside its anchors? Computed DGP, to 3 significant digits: 1.92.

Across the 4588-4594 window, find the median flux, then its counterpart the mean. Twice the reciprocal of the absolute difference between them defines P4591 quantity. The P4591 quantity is 30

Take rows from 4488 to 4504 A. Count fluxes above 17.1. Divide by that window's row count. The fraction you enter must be 0.25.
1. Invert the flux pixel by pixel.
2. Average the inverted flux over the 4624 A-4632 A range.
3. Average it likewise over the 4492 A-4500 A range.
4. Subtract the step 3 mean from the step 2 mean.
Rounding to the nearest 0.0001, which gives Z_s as -0.0065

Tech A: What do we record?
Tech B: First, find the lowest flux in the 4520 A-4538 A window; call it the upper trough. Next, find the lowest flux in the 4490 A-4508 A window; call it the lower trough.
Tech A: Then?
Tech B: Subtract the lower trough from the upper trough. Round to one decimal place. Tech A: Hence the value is -0.9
